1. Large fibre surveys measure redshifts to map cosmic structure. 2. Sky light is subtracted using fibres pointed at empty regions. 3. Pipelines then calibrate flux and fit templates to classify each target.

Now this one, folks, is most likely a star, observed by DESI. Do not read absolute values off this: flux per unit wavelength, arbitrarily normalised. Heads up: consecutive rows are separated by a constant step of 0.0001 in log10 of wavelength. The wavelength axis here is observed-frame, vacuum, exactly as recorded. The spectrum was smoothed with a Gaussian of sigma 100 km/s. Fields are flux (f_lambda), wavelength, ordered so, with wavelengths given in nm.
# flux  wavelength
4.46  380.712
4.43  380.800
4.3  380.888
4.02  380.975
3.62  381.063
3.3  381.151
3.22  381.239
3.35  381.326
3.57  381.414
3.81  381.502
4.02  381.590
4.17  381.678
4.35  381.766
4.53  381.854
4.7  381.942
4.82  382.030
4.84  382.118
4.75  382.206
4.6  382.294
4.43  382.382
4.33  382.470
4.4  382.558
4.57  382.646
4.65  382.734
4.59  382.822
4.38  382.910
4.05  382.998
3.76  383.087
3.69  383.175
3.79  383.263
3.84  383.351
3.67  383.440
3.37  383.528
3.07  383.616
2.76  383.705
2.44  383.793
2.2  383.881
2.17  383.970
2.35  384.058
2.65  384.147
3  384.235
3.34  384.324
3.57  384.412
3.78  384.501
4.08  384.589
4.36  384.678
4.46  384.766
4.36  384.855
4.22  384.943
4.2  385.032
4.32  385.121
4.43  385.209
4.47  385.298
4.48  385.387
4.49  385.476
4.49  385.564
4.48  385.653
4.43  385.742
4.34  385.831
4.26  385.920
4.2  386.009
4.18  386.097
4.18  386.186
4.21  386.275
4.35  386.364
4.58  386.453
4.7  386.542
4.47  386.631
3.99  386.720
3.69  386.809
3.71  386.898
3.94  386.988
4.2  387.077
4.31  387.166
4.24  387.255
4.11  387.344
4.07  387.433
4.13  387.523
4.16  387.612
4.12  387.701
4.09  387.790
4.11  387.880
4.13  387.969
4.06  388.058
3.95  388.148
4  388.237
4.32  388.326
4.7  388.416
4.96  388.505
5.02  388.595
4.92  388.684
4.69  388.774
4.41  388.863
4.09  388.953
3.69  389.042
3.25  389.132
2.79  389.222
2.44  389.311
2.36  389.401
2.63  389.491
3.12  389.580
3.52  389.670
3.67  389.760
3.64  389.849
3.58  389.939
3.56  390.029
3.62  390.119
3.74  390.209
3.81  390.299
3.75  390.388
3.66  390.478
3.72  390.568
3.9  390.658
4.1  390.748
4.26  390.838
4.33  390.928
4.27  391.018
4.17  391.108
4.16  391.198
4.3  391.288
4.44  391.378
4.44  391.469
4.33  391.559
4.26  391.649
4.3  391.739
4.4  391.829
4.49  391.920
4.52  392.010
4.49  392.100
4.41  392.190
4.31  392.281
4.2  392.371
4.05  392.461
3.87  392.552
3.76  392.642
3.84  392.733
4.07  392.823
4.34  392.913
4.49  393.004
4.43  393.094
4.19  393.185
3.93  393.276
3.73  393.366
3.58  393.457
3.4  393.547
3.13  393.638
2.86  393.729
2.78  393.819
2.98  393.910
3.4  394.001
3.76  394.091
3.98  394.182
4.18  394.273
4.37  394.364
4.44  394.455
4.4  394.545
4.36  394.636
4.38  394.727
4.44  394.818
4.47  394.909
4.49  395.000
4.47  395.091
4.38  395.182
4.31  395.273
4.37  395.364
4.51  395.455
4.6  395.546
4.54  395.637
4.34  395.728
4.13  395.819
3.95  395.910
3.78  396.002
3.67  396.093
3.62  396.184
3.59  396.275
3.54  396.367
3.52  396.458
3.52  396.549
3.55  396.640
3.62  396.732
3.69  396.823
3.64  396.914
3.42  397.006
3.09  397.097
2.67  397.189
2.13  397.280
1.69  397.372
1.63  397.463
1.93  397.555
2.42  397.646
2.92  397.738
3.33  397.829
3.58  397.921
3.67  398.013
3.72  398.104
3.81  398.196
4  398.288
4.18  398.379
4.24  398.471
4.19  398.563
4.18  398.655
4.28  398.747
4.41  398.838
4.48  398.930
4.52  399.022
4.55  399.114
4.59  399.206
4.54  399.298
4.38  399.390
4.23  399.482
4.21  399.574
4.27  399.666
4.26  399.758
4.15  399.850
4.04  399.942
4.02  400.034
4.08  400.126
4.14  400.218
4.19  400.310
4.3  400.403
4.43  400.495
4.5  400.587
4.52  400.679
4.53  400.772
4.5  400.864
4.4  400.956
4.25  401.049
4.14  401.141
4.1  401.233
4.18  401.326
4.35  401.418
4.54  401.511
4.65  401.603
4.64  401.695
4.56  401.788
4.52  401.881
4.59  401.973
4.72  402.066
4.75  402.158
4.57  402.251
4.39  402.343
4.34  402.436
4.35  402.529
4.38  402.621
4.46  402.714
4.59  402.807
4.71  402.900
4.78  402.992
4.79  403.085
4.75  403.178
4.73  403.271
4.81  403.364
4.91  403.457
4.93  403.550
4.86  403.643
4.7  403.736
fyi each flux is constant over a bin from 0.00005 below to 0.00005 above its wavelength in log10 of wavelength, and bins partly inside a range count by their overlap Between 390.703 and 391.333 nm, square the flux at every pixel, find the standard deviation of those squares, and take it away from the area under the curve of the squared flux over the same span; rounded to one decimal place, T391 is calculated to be 10.6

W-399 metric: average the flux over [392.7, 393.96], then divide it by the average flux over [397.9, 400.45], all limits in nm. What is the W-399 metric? 0.88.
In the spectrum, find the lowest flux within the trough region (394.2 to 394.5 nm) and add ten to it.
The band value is 14.2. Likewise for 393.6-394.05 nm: 12.8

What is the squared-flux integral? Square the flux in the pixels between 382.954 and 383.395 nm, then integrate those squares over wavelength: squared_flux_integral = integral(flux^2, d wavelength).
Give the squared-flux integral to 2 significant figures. 6.5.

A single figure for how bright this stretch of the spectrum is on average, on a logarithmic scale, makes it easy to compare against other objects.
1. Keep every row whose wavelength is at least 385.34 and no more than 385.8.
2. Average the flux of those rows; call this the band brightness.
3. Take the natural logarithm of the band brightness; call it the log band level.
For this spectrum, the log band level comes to 1.50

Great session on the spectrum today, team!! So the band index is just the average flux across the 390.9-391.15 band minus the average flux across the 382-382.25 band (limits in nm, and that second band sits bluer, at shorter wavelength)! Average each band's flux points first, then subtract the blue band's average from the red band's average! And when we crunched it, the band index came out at -0.5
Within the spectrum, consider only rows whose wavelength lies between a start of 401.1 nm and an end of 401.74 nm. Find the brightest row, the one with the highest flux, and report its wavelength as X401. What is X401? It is 401.603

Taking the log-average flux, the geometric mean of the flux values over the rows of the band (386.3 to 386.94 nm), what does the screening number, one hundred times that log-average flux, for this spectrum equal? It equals 420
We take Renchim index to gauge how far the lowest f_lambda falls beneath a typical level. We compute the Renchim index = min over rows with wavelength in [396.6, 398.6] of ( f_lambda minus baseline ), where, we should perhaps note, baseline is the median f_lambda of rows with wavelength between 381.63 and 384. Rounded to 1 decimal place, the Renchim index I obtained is -2.7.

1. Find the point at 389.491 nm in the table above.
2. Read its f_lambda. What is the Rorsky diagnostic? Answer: 2.63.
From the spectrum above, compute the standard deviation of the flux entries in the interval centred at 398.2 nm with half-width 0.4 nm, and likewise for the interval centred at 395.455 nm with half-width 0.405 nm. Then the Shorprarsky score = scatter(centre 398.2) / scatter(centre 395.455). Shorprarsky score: 2.2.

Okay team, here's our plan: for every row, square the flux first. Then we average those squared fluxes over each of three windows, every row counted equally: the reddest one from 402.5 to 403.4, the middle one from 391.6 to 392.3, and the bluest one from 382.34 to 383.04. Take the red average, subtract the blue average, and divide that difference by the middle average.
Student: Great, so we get 0.10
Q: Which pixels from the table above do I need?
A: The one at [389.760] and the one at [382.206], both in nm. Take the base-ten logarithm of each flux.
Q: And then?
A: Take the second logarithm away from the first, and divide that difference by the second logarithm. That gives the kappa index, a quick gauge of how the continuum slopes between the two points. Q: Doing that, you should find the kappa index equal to -0.17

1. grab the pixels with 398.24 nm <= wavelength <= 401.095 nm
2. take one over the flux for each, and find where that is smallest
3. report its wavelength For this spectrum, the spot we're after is 399.206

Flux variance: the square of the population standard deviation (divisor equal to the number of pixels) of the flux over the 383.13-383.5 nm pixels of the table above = 0.00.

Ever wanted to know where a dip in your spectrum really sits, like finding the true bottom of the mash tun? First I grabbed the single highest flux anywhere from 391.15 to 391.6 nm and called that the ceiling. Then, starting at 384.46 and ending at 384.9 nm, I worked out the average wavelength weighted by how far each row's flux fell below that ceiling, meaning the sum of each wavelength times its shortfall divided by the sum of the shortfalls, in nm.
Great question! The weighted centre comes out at 384.56 nm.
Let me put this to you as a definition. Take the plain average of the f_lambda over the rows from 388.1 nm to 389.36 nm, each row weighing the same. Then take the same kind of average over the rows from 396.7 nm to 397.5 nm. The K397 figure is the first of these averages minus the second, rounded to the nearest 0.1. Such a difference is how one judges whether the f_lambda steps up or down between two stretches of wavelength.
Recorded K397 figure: 1.2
